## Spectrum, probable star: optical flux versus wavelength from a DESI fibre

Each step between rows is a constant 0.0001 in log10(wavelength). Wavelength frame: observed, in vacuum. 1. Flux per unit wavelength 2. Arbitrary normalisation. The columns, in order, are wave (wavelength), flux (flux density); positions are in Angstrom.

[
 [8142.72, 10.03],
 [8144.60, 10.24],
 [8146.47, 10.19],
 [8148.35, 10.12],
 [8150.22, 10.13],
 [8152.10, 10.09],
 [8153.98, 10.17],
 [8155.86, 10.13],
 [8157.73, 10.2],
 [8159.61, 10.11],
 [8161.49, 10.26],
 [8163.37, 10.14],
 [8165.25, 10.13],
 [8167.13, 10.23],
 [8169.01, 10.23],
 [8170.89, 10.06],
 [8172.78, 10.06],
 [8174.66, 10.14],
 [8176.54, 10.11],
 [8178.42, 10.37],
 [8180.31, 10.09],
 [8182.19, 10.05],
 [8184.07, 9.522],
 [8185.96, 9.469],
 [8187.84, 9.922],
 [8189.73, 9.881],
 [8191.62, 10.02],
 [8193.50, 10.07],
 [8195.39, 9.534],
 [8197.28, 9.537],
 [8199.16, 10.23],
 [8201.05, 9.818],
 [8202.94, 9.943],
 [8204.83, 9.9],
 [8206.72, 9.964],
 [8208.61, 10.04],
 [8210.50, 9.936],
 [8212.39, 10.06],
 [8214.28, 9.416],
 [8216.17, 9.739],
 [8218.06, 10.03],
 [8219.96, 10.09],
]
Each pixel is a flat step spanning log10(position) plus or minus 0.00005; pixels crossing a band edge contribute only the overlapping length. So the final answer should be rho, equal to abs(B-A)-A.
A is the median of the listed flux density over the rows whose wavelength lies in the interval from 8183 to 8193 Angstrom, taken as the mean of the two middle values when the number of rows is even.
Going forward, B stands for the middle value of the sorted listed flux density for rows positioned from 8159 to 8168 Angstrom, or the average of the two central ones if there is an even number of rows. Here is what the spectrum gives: -9.6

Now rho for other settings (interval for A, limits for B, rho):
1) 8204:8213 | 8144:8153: -9.8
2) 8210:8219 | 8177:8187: -9.8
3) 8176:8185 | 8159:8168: -10.0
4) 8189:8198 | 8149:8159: -9.6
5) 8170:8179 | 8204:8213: -10.0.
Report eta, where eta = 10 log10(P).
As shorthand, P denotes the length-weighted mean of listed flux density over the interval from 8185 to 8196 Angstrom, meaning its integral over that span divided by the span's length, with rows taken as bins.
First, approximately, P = 9.8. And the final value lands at 9.92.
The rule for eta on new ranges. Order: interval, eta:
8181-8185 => 9.92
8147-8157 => 10.06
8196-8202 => 9.93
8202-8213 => 9.99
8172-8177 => 10.05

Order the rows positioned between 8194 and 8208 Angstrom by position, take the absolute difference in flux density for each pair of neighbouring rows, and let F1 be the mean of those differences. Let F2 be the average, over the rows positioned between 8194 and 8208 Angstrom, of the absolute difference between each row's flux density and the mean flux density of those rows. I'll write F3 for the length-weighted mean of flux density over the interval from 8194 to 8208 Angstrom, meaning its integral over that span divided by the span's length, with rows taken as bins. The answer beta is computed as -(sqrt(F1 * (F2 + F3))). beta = -1.5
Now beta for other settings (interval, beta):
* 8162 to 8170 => -0.6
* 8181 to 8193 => -1.6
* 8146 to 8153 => -0.6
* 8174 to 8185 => -1.5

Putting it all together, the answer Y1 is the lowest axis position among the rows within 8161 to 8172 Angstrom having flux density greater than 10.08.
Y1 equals 8161.49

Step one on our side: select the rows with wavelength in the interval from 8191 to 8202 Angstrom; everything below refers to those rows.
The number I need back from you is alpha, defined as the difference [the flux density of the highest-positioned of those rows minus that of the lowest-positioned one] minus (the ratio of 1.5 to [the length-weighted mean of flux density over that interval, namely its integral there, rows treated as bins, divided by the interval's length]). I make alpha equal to -0.354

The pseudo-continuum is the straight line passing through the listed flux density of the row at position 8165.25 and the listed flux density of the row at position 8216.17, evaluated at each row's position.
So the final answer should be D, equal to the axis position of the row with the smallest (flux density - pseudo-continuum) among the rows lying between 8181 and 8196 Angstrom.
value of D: 8185.96 Angstrom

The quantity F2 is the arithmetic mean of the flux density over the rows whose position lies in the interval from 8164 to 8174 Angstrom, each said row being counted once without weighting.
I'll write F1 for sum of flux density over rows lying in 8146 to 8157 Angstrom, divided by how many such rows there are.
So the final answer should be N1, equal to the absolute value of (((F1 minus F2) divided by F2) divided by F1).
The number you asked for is 0.0000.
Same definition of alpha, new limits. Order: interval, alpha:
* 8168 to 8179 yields -0.008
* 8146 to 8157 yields -0.208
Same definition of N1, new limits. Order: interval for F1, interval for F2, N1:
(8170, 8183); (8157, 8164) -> 0.0005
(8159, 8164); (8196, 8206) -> 0.0028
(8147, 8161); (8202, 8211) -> 0.0018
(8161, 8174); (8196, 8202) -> 0.0030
